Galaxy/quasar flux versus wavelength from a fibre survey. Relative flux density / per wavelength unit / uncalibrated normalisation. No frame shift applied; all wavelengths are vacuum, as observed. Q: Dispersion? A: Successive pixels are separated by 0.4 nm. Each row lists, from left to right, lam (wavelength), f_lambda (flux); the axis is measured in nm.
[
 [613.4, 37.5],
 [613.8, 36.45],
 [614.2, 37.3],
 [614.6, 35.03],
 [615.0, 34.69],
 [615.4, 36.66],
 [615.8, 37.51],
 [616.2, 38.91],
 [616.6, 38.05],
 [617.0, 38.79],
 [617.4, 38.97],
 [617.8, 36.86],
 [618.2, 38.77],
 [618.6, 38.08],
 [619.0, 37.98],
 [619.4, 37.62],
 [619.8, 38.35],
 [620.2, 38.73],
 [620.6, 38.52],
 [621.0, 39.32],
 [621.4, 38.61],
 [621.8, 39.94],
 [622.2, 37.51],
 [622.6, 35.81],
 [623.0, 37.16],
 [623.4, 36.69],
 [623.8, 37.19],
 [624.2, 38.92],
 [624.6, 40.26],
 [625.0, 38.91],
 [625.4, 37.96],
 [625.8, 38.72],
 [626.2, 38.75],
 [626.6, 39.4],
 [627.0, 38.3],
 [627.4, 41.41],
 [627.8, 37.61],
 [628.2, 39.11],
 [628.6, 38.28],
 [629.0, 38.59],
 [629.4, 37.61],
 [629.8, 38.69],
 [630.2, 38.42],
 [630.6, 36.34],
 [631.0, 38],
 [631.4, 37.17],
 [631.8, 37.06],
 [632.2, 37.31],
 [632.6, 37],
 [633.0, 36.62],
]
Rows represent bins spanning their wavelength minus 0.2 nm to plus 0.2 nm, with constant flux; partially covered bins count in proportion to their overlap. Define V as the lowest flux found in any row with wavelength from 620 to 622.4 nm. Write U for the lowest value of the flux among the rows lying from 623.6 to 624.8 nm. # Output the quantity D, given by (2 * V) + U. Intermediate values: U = 37.19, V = 37.51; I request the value 112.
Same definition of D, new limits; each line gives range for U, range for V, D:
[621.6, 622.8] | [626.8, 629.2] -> 111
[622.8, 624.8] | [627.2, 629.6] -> 112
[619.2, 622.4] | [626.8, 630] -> 113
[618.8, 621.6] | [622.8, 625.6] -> 111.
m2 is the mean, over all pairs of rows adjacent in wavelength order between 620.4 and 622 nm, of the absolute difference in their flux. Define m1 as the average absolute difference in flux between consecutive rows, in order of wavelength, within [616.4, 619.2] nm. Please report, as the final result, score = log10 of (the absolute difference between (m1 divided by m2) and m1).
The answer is -1.3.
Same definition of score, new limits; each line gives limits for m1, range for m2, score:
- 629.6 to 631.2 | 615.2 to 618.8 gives -0.9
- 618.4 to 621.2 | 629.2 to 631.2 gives -1.0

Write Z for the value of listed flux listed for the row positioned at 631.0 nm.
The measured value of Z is 38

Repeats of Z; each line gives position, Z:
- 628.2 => 39.11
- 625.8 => 38.72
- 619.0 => 37.98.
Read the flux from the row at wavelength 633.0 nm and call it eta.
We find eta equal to 36.62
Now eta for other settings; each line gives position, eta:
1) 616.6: 38.05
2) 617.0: 38.79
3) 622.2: 37.51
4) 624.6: 40.26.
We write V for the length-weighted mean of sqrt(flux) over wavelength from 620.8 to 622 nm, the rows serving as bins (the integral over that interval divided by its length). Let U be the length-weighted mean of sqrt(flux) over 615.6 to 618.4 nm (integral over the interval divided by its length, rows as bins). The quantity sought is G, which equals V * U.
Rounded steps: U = 6.19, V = 6.27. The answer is 38.8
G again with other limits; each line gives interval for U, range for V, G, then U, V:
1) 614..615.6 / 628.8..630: 37.1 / 5.99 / 6.19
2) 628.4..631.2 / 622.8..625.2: 38.1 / 6.16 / 6.18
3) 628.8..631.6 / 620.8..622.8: 38.0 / 6.15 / 6.18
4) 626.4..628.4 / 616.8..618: 38.7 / 6.26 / 6.18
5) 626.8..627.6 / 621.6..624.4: 38.7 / 6.31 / 6.13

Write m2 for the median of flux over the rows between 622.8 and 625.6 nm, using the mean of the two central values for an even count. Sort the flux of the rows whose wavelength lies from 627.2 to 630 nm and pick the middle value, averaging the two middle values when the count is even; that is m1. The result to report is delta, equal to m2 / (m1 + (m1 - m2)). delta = 0.97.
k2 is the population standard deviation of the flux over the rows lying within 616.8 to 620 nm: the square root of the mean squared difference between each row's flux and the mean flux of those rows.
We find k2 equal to 0.66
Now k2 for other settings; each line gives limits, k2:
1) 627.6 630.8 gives 0.82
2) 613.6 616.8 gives 1.35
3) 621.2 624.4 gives 1.25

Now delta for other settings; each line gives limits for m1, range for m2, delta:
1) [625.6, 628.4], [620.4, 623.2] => 0.99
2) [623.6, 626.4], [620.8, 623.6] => 0.94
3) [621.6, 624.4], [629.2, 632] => 1.02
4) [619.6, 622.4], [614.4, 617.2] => 0.94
